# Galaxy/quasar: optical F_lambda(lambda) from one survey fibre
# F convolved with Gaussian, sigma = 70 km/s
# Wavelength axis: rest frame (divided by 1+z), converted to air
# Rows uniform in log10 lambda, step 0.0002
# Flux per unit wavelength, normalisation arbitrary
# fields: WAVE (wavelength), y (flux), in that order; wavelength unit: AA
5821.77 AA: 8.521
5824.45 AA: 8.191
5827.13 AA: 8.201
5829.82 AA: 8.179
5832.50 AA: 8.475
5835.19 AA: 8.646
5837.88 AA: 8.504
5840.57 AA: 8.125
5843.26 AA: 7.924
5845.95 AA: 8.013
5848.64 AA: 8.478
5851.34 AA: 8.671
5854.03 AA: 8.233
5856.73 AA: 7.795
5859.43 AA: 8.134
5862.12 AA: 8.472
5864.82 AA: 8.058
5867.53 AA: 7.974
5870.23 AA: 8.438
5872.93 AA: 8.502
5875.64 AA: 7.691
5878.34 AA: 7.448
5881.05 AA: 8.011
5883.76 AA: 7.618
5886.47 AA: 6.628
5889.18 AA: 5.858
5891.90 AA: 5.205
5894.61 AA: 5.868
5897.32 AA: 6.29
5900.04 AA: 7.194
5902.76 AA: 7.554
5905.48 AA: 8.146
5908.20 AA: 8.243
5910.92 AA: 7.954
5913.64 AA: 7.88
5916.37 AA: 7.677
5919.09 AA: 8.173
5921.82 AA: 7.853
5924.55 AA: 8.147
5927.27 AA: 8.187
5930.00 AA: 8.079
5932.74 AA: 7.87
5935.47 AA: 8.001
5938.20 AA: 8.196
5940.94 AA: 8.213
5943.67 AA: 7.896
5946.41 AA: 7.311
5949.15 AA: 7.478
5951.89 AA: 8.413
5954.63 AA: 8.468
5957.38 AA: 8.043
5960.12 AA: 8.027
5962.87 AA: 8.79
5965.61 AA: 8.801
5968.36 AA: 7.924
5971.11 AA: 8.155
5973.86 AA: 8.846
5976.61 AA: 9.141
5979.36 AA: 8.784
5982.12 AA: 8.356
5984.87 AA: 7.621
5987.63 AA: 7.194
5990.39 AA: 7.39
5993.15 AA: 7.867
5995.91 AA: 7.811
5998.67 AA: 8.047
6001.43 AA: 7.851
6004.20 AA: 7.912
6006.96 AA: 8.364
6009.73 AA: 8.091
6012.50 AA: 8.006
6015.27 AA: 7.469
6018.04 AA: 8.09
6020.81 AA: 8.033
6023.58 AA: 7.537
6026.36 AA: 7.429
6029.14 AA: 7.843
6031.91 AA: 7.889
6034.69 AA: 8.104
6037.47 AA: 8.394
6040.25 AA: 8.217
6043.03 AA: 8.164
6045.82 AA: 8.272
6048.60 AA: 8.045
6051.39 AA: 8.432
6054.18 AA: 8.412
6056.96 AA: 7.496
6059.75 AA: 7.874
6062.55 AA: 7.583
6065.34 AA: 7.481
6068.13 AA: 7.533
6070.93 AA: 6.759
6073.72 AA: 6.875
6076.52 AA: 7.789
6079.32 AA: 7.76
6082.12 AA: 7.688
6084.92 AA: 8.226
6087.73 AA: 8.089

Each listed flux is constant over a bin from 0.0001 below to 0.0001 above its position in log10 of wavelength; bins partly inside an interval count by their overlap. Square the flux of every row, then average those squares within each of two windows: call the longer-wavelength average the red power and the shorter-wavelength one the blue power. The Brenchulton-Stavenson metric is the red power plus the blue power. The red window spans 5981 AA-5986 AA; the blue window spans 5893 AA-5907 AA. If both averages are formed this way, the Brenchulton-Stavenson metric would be 114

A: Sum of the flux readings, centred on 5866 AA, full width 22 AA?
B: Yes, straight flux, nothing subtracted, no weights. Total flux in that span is 65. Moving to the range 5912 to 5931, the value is 56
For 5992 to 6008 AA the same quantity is 48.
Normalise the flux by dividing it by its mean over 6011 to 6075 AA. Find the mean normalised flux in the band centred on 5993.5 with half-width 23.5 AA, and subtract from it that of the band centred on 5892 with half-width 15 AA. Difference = 0.15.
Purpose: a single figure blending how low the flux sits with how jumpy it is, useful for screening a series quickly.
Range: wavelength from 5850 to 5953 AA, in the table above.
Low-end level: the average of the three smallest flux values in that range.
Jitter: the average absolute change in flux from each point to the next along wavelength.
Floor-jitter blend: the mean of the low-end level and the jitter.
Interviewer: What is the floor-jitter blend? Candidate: 3.02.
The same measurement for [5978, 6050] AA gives 3.81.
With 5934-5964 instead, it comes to 3.95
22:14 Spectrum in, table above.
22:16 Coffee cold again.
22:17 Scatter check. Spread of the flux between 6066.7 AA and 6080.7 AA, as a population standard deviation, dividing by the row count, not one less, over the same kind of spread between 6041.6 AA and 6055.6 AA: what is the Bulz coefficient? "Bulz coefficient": 3.0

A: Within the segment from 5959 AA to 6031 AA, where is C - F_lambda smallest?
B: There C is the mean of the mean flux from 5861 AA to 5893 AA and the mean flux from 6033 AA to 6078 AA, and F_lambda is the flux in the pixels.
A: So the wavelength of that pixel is 5976.61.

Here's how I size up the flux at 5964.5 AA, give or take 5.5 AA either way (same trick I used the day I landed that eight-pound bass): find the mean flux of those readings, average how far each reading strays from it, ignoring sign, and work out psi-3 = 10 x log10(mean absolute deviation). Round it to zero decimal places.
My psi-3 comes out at -4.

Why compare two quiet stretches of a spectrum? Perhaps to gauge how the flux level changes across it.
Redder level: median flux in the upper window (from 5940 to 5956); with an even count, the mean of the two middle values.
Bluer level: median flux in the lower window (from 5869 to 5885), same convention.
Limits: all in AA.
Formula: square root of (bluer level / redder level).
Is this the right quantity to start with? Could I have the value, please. 0.99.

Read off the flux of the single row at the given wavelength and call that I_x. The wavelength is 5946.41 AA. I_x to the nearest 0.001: 7.311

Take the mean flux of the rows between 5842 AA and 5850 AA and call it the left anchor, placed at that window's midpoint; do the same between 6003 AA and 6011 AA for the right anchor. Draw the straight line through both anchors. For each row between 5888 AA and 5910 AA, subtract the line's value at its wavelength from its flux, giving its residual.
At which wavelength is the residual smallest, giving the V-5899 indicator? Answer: 5891.90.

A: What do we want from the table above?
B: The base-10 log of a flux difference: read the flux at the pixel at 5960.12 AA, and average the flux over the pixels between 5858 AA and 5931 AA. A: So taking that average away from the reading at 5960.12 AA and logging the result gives -0.37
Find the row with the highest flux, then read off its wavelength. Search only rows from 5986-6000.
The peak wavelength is 5998.67 AA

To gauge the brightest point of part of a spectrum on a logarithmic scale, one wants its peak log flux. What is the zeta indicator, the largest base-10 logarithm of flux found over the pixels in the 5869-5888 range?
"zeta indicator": 0.930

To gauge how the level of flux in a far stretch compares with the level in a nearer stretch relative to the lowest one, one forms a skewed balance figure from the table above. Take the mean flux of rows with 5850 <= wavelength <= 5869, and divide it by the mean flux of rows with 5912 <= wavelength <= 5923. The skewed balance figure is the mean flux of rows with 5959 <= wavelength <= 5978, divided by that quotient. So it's 8.2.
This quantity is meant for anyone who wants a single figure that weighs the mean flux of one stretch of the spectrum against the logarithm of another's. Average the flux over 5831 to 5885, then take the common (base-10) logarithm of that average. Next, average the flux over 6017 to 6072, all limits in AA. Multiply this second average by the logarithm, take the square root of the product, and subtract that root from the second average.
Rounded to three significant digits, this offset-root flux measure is 5.20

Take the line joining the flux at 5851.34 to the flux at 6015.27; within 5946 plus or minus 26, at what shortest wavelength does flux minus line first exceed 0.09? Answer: 5938.20 AA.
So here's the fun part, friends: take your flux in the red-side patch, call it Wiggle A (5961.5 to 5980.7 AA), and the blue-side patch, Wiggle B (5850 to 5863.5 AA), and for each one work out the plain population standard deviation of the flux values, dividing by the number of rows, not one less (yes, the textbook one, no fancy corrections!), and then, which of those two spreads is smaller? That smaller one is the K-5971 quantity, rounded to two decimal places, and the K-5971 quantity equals 0.30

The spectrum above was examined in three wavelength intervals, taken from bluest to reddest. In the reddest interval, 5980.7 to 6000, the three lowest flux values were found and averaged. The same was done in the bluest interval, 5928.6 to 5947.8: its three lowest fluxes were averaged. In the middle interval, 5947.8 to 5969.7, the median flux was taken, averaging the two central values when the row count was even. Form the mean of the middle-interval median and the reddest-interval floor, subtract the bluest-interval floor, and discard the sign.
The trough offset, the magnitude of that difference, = 0.12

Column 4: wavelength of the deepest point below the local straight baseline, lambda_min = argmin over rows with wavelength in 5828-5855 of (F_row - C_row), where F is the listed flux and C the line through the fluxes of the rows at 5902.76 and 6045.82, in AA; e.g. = 5843.26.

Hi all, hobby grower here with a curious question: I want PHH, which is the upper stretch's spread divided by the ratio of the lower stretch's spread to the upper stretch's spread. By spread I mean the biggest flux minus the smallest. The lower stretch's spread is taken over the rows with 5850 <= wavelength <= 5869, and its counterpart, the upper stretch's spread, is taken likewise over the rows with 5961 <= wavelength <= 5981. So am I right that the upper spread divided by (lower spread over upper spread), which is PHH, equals 1.7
